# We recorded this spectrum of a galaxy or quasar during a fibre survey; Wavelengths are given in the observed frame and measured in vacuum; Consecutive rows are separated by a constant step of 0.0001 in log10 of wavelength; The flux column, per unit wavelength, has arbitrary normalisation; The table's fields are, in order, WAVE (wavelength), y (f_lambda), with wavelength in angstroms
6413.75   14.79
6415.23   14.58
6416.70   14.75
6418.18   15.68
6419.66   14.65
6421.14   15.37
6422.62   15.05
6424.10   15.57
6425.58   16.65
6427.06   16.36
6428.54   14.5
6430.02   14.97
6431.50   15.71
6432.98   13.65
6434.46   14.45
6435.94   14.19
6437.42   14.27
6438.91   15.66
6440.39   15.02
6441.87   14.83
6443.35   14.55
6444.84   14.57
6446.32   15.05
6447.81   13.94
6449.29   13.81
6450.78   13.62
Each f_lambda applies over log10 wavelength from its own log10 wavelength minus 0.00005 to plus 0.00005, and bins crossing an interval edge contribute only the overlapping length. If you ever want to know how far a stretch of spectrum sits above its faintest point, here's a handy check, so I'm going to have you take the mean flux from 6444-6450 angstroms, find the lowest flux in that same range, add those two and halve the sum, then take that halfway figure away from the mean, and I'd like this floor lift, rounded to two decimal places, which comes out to 0.27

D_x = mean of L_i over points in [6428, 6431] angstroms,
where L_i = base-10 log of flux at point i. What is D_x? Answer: 1.17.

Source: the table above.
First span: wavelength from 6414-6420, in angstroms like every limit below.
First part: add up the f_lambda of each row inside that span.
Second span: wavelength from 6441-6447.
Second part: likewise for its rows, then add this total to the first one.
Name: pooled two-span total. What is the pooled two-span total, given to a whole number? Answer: 119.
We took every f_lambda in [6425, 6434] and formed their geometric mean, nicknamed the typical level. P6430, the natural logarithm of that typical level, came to 2.73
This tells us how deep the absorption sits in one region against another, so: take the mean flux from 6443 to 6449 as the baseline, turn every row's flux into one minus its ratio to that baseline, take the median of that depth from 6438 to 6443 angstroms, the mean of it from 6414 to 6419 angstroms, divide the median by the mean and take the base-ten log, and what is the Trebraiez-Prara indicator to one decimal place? 0.0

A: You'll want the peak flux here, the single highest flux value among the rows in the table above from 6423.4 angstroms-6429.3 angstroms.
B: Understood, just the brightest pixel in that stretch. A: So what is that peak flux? 16.65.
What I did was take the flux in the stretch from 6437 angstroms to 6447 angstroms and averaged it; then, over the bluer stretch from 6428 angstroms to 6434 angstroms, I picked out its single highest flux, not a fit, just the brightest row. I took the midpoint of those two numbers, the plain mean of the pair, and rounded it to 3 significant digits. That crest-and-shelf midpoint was 15.3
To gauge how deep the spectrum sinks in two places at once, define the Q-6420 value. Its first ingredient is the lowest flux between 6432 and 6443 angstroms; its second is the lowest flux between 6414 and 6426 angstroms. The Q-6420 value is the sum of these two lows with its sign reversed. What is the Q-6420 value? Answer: -28.2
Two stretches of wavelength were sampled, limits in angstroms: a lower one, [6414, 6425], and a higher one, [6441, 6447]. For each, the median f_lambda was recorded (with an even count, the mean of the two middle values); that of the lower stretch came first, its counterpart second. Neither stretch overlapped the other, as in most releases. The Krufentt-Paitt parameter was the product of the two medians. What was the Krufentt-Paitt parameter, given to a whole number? 221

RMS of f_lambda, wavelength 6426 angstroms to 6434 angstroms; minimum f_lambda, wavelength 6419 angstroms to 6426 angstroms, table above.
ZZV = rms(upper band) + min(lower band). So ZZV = 29.7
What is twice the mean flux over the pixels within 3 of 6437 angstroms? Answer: 29.3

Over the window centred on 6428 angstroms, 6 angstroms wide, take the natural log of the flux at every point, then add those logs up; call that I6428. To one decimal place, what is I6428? 11.0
